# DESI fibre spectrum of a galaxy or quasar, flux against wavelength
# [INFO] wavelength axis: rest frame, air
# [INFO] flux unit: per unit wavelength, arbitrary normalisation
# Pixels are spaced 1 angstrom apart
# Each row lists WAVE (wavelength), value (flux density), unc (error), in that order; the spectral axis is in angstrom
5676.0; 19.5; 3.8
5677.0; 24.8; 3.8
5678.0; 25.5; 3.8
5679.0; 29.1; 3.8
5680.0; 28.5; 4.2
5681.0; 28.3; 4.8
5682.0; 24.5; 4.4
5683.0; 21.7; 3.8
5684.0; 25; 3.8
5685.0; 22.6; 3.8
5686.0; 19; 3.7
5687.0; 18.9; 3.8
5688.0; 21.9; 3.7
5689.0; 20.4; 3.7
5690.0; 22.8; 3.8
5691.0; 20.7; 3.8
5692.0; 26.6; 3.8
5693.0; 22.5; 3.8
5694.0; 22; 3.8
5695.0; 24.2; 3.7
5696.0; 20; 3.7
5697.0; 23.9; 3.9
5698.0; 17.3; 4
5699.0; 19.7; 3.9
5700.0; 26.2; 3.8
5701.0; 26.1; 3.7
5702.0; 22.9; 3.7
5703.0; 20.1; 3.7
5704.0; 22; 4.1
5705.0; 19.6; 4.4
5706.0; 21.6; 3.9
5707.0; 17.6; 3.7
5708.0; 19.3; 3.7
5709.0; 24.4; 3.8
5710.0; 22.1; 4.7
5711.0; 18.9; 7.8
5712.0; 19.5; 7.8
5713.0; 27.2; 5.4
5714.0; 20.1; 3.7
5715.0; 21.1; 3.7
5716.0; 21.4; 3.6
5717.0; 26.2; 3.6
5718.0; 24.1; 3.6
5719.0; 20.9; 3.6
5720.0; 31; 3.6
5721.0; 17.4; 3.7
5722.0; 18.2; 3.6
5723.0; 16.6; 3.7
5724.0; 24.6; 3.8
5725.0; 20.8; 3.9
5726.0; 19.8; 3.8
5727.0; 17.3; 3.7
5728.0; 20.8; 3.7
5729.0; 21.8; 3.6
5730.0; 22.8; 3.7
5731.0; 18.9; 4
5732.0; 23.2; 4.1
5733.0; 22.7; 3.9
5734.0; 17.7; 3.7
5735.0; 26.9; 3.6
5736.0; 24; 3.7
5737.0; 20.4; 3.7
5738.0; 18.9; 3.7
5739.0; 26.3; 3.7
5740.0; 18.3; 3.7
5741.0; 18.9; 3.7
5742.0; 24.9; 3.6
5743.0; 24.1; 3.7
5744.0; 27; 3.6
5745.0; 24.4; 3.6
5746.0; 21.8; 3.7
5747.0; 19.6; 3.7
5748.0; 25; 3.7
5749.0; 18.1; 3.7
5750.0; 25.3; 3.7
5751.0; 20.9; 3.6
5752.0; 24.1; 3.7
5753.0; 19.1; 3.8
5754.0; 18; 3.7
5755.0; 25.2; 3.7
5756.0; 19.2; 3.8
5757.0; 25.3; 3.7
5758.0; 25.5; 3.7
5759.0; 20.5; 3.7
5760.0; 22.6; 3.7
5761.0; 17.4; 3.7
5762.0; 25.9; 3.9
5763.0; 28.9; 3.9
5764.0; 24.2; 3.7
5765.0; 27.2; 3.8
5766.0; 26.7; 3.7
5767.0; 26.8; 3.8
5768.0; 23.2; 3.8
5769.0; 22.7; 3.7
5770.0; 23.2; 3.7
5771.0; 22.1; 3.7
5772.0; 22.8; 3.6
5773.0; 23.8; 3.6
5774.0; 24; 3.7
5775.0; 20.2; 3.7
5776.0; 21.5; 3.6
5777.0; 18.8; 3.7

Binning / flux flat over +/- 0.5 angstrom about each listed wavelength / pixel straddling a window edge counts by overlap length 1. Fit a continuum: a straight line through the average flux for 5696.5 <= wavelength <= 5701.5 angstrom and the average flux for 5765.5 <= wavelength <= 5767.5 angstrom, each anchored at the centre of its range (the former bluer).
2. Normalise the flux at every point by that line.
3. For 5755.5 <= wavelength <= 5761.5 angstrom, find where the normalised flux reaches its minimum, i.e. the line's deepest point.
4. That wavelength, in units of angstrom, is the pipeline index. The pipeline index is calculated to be 5761.0 angstrom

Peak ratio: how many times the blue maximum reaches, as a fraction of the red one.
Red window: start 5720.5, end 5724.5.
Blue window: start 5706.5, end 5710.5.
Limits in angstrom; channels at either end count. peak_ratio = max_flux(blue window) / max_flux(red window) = 0.99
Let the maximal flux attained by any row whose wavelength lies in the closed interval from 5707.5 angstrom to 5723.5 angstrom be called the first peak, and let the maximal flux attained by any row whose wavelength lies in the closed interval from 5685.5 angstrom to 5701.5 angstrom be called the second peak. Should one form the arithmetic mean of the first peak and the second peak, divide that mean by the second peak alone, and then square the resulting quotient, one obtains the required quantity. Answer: 1.17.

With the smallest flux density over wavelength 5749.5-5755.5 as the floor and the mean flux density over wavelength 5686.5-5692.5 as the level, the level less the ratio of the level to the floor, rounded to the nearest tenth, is 20.7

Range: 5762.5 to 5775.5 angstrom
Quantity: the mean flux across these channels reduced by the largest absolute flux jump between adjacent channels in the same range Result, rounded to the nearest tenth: 19.6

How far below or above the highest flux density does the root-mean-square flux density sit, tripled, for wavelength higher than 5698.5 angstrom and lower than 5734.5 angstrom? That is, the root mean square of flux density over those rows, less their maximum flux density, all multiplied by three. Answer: -27.8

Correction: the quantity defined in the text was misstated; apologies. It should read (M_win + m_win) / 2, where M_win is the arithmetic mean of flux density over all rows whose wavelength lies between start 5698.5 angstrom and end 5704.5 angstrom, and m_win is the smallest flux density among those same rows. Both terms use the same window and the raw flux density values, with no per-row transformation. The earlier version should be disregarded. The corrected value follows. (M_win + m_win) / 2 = 21.3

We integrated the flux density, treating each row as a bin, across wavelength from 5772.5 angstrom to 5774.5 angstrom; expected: 48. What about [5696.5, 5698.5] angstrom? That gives 41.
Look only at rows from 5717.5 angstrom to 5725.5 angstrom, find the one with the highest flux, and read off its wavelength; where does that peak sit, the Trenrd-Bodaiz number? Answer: 5720.0 angstrom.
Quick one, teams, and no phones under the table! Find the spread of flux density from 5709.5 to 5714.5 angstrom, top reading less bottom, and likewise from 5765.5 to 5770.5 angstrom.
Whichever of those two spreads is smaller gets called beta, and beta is 4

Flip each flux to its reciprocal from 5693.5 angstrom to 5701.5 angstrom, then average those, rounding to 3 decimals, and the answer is 0.045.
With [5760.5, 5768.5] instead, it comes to 0.041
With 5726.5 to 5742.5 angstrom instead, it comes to 0.047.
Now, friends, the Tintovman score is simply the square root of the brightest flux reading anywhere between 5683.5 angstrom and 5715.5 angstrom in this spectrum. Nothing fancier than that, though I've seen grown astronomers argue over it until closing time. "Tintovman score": 5.22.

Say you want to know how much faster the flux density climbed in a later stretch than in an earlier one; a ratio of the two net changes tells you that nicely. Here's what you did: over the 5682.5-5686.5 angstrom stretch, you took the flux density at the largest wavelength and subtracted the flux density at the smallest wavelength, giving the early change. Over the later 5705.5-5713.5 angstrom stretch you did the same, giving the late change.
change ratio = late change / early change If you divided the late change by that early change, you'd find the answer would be -2.1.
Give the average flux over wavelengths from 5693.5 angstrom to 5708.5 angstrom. 21.5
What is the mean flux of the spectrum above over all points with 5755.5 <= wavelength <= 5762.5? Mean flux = 22.3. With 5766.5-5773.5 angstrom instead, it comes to 23.5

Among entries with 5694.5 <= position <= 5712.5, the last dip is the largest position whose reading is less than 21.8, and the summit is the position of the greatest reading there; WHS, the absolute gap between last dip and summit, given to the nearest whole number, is 12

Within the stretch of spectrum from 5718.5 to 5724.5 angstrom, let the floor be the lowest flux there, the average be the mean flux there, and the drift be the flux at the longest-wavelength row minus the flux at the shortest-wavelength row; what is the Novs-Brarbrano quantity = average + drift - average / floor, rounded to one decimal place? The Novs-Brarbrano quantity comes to 23.9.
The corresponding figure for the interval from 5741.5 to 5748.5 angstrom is 22.7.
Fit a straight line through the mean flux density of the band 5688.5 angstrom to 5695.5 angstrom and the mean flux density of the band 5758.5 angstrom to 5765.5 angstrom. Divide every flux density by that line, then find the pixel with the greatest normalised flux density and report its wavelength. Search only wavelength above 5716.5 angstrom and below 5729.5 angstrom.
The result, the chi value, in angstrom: 5720.0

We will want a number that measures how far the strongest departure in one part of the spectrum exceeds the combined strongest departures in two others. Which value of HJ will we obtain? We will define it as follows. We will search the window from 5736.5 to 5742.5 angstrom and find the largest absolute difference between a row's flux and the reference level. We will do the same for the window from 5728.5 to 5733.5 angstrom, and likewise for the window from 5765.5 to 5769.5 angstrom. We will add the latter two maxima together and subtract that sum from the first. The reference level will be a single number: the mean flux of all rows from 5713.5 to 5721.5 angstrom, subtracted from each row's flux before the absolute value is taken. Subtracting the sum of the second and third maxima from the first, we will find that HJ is -3.4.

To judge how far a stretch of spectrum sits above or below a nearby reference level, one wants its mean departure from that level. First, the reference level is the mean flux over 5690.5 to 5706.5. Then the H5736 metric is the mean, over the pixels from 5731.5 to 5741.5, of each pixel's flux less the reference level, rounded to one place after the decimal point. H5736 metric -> -0.5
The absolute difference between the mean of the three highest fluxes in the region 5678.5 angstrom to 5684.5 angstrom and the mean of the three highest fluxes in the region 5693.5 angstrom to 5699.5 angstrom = 5.27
